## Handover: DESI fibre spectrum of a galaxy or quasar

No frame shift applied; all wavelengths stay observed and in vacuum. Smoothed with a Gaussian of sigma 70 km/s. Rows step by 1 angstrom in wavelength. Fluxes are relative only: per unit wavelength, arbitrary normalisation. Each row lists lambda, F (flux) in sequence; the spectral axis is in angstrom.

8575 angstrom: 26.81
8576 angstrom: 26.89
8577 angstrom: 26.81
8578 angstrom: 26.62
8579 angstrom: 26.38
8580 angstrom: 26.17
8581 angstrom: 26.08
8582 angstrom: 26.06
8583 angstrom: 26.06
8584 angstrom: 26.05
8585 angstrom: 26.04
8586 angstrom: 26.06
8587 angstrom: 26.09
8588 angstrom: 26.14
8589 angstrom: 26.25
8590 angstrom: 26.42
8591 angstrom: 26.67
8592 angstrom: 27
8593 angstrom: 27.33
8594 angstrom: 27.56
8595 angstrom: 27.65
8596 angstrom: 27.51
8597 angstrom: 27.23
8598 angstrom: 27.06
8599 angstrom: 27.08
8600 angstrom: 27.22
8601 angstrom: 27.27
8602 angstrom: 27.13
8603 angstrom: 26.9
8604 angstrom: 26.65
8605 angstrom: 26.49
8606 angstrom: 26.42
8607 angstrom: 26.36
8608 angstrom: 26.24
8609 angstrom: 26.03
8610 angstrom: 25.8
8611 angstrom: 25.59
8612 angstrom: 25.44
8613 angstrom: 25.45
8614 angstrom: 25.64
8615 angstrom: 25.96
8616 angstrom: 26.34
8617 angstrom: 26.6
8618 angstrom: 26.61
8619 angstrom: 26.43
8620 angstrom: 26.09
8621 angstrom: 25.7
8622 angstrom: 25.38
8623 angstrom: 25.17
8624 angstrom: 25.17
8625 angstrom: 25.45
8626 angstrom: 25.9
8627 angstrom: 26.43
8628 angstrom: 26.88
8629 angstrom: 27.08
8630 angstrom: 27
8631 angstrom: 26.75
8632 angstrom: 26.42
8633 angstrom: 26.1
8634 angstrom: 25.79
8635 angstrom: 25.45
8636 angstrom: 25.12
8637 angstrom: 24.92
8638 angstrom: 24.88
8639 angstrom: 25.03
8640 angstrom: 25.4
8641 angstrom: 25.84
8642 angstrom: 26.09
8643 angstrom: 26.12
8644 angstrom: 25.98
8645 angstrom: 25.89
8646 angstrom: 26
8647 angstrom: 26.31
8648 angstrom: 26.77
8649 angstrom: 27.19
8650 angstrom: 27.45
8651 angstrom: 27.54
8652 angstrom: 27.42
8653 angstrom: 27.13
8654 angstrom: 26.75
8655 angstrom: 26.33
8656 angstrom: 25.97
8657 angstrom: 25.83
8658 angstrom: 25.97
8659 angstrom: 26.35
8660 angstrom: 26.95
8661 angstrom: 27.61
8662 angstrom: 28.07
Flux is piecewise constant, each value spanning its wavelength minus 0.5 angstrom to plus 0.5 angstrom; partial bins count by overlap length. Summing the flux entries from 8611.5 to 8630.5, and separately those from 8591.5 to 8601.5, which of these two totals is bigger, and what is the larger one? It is 495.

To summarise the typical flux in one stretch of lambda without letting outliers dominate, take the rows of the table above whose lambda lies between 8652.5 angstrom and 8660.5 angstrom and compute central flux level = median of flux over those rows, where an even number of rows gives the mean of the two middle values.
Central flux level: 26.3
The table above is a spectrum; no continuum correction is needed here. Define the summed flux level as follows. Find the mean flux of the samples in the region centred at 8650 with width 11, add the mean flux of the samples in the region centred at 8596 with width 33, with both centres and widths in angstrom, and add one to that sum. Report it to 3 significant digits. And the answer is 54.3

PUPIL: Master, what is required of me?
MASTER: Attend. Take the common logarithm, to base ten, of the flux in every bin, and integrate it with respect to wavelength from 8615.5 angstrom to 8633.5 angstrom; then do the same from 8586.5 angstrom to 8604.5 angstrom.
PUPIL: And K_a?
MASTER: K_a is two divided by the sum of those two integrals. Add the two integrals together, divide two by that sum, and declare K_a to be 0.0390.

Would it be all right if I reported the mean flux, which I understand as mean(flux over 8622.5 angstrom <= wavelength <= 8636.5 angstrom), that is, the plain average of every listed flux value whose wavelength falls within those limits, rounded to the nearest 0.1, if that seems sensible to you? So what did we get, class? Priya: 26.1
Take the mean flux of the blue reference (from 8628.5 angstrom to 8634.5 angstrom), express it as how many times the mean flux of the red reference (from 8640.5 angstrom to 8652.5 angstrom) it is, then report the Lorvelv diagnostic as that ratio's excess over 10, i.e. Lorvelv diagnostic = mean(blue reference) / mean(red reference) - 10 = -9.00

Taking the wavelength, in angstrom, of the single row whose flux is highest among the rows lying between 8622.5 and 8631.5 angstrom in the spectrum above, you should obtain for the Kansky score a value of 8629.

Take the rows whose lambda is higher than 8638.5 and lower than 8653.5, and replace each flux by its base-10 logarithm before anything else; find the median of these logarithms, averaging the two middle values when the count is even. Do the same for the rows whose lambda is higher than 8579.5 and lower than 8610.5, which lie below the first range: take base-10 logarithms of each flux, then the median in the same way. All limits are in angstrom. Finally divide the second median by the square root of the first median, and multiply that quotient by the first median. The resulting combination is 1.69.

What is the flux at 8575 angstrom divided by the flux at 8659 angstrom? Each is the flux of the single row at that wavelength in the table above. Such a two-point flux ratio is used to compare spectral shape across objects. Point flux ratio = 1.02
